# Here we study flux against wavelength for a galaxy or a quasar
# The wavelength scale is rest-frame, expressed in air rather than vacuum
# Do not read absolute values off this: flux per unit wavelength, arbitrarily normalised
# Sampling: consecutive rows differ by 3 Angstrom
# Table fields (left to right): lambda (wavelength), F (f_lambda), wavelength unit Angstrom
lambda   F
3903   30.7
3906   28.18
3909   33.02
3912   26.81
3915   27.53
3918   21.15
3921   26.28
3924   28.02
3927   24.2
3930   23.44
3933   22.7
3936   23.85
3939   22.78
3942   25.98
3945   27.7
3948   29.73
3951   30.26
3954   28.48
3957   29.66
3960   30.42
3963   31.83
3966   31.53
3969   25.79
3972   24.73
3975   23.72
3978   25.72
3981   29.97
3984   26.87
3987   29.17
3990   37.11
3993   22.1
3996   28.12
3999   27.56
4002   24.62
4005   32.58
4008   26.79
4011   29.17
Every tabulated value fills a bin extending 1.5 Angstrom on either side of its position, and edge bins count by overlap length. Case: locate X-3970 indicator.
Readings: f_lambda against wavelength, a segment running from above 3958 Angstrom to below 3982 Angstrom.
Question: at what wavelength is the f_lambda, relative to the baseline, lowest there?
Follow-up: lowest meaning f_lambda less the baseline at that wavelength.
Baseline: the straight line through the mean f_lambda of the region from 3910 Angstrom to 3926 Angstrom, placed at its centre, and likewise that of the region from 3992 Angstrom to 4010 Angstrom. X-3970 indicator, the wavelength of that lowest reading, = 3975 Angstrom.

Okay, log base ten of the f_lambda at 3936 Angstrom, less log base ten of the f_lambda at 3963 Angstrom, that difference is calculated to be -0.13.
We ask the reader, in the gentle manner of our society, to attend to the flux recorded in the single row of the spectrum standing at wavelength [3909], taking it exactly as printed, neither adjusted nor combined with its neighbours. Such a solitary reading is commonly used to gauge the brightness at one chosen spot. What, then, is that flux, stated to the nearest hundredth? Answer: 33.02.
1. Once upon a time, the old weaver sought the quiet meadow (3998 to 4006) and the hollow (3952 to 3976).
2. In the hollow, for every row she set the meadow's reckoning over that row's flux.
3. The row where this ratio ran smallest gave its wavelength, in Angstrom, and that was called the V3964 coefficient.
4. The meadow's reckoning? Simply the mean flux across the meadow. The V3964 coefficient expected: 3963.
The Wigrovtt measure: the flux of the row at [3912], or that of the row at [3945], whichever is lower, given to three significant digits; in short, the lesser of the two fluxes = 26.8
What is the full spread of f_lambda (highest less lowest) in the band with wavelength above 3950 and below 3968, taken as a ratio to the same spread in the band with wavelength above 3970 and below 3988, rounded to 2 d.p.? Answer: 0.54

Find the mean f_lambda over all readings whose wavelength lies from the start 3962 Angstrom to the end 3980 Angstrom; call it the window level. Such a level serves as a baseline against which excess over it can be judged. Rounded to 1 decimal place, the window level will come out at 27.2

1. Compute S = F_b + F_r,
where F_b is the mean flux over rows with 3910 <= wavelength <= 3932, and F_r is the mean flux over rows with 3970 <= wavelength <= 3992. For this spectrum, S 53.5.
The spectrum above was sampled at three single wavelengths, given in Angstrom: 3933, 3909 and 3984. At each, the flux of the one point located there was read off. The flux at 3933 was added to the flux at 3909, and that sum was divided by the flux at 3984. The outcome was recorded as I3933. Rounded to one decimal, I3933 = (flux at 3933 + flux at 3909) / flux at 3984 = 2.1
